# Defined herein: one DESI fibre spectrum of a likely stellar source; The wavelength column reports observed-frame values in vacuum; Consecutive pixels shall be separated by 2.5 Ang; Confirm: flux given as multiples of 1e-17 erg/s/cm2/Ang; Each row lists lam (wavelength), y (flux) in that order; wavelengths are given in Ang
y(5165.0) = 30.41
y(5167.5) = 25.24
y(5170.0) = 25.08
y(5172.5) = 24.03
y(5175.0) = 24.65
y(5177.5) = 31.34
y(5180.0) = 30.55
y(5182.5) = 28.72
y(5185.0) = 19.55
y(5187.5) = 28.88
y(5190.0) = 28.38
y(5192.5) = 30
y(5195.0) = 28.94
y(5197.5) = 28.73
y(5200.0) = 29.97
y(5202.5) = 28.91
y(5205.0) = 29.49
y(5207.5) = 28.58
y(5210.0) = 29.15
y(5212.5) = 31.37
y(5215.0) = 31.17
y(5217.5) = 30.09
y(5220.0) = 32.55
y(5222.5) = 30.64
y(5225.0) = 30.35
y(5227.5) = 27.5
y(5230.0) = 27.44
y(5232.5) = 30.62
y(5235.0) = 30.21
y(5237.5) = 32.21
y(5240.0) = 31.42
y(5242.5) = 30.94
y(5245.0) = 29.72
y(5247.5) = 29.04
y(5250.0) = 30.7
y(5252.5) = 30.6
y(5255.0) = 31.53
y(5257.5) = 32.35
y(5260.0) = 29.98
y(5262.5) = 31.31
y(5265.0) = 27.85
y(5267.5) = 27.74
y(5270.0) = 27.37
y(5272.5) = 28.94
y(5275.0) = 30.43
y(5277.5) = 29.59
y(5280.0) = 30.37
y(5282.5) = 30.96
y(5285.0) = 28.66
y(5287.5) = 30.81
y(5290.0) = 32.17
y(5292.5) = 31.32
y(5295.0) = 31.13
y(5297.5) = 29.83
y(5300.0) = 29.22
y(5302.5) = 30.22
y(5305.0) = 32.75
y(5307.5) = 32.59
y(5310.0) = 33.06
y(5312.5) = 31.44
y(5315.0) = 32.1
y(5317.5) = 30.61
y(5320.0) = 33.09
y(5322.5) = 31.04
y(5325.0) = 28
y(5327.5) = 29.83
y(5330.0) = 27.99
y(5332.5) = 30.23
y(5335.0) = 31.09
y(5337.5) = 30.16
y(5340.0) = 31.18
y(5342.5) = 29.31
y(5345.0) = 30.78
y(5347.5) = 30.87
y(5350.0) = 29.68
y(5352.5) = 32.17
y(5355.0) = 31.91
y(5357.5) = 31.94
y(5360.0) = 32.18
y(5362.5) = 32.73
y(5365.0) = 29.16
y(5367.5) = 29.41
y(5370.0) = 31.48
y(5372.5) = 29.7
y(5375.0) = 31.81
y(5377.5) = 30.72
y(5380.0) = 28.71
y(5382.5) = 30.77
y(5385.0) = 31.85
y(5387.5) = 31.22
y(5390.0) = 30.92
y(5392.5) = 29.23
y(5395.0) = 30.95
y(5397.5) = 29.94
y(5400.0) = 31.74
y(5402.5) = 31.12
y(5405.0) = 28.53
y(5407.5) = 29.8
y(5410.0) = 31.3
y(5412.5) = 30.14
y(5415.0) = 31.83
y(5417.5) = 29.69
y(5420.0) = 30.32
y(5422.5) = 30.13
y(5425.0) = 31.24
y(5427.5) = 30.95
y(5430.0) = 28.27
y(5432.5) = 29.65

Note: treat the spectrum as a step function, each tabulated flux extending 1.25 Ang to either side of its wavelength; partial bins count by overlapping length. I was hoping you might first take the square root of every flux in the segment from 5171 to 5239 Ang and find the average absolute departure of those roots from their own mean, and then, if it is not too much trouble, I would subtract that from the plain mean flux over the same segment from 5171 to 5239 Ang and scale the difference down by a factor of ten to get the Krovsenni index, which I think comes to 2.89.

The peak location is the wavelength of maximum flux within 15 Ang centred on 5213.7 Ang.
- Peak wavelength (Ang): 5220.0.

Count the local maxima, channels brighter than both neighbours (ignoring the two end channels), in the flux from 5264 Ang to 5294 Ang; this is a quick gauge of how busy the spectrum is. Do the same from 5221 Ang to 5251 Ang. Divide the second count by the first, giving 0.67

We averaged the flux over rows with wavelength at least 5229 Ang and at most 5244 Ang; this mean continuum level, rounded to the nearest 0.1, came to 30.5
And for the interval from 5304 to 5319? 32.1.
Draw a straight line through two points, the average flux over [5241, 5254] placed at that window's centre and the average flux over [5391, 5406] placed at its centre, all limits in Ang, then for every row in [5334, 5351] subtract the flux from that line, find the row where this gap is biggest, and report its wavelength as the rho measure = 5342.5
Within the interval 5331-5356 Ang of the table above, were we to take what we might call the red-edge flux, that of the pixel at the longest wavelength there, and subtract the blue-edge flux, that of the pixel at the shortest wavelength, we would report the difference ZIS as 1.7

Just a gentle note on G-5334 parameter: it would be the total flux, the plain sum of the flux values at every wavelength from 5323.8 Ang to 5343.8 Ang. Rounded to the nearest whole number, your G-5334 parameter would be 238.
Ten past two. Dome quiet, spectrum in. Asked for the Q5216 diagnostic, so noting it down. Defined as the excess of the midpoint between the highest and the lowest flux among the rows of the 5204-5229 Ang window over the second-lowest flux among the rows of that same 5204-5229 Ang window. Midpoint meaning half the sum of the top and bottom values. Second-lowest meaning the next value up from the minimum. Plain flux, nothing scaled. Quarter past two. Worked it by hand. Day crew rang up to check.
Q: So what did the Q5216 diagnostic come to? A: 1.4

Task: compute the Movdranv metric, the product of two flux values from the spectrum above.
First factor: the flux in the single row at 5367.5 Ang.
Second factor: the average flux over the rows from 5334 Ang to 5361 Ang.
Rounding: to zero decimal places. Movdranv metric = 912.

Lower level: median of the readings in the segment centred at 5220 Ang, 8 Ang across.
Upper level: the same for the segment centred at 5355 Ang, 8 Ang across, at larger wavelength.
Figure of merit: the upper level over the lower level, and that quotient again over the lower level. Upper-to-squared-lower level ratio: 0.0340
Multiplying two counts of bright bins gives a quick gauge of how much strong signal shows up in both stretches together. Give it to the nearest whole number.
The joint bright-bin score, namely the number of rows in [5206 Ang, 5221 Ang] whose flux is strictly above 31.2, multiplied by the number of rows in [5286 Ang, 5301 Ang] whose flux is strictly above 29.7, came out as 10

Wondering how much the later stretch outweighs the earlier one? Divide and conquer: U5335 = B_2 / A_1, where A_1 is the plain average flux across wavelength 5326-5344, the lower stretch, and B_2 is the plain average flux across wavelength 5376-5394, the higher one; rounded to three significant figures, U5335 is 1.02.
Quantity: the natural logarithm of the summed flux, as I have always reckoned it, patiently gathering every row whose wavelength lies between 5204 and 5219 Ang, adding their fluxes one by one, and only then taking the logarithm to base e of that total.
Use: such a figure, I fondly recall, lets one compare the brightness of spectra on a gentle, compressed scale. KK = 5.192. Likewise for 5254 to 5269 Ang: 5.197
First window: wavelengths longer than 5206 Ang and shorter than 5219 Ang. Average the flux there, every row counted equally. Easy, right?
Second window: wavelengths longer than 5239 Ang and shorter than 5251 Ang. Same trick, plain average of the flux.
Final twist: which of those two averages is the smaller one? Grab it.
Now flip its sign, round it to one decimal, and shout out -30.1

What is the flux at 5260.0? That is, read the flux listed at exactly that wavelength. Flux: 29.98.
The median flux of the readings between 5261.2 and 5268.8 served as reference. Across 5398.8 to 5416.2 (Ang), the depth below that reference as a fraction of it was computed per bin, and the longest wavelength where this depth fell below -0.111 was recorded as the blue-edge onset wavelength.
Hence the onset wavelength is 5415.0 Ang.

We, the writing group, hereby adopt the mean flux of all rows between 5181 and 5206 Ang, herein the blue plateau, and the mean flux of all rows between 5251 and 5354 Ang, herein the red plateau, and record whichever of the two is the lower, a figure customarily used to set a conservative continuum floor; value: 28.2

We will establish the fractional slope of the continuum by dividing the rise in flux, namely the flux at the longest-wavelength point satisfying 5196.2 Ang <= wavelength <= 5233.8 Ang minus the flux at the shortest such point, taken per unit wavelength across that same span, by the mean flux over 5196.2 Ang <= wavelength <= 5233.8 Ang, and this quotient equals 0.0018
